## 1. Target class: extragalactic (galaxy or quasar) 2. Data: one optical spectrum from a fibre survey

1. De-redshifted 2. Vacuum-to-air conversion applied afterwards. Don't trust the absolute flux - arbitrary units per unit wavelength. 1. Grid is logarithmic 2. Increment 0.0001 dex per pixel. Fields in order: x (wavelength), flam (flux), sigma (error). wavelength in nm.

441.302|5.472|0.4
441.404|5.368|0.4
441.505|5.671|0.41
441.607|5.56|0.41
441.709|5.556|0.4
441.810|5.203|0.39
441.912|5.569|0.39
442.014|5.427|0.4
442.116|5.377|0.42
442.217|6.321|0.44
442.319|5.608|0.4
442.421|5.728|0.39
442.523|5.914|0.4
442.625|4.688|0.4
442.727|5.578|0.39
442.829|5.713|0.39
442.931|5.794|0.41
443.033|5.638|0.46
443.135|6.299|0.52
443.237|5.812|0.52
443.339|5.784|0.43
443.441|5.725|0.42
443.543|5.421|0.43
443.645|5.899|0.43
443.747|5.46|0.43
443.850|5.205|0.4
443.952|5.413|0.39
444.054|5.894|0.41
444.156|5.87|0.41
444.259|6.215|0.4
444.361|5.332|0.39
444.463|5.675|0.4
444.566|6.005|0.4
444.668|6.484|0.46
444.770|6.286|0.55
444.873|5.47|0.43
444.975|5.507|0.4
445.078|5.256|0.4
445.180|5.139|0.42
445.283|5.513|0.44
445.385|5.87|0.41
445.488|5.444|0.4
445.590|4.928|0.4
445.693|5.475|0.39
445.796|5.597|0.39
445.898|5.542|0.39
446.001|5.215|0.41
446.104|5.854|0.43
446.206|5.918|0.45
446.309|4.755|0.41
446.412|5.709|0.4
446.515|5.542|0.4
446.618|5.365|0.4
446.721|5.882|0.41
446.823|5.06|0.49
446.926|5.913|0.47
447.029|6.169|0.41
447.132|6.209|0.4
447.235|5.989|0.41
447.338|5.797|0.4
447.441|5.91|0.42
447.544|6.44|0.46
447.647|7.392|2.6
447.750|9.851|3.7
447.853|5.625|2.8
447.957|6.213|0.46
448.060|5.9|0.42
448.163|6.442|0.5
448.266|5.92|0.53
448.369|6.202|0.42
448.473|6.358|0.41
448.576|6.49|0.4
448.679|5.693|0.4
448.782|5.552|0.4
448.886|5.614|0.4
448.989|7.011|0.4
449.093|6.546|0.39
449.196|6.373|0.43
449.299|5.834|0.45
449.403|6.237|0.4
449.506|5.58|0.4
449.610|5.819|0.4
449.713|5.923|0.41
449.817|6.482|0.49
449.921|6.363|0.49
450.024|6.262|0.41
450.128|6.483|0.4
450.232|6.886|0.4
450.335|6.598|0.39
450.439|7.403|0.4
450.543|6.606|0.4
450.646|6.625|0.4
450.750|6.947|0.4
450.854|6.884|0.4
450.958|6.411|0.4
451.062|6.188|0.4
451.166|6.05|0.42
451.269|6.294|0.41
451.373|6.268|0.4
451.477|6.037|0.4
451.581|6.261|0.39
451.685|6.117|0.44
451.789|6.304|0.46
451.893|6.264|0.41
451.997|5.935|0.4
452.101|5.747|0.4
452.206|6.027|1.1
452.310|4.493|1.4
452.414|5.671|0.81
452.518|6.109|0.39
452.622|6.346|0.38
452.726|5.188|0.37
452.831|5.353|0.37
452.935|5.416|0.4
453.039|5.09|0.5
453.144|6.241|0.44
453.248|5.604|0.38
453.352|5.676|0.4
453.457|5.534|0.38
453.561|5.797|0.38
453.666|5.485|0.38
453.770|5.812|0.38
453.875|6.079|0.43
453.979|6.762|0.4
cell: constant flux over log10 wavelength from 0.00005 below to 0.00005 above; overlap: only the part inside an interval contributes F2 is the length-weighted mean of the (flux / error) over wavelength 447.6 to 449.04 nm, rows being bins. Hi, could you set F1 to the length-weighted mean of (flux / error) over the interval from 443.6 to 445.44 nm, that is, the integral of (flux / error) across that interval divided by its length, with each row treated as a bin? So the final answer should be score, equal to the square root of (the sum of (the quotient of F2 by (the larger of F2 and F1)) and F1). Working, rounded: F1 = 13.6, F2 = 12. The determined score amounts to 3.80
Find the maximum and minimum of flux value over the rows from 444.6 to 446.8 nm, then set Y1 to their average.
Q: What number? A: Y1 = 5.6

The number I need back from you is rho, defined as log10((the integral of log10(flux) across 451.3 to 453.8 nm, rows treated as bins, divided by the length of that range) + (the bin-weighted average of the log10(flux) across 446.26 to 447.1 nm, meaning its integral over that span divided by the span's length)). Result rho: 0.178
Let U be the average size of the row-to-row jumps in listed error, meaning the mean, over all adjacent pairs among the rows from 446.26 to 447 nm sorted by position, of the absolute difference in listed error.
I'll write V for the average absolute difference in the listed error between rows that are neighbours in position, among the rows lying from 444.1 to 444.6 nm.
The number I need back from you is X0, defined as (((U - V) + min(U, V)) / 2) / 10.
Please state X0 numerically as 0.0010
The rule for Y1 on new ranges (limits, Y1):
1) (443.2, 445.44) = 5.8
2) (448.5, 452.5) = 5.9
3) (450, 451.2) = 6.7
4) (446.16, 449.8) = 7.3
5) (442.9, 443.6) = 5.9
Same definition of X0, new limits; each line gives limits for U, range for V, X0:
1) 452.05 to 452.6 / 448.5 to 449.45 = 0.0251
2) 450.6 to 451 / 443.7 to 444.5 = -0.0006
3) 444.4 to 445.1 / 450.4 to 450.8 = 0.0025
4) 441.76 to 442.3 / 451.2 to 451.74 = 0.0004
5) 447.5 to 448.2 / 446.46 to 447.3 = 0.0550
